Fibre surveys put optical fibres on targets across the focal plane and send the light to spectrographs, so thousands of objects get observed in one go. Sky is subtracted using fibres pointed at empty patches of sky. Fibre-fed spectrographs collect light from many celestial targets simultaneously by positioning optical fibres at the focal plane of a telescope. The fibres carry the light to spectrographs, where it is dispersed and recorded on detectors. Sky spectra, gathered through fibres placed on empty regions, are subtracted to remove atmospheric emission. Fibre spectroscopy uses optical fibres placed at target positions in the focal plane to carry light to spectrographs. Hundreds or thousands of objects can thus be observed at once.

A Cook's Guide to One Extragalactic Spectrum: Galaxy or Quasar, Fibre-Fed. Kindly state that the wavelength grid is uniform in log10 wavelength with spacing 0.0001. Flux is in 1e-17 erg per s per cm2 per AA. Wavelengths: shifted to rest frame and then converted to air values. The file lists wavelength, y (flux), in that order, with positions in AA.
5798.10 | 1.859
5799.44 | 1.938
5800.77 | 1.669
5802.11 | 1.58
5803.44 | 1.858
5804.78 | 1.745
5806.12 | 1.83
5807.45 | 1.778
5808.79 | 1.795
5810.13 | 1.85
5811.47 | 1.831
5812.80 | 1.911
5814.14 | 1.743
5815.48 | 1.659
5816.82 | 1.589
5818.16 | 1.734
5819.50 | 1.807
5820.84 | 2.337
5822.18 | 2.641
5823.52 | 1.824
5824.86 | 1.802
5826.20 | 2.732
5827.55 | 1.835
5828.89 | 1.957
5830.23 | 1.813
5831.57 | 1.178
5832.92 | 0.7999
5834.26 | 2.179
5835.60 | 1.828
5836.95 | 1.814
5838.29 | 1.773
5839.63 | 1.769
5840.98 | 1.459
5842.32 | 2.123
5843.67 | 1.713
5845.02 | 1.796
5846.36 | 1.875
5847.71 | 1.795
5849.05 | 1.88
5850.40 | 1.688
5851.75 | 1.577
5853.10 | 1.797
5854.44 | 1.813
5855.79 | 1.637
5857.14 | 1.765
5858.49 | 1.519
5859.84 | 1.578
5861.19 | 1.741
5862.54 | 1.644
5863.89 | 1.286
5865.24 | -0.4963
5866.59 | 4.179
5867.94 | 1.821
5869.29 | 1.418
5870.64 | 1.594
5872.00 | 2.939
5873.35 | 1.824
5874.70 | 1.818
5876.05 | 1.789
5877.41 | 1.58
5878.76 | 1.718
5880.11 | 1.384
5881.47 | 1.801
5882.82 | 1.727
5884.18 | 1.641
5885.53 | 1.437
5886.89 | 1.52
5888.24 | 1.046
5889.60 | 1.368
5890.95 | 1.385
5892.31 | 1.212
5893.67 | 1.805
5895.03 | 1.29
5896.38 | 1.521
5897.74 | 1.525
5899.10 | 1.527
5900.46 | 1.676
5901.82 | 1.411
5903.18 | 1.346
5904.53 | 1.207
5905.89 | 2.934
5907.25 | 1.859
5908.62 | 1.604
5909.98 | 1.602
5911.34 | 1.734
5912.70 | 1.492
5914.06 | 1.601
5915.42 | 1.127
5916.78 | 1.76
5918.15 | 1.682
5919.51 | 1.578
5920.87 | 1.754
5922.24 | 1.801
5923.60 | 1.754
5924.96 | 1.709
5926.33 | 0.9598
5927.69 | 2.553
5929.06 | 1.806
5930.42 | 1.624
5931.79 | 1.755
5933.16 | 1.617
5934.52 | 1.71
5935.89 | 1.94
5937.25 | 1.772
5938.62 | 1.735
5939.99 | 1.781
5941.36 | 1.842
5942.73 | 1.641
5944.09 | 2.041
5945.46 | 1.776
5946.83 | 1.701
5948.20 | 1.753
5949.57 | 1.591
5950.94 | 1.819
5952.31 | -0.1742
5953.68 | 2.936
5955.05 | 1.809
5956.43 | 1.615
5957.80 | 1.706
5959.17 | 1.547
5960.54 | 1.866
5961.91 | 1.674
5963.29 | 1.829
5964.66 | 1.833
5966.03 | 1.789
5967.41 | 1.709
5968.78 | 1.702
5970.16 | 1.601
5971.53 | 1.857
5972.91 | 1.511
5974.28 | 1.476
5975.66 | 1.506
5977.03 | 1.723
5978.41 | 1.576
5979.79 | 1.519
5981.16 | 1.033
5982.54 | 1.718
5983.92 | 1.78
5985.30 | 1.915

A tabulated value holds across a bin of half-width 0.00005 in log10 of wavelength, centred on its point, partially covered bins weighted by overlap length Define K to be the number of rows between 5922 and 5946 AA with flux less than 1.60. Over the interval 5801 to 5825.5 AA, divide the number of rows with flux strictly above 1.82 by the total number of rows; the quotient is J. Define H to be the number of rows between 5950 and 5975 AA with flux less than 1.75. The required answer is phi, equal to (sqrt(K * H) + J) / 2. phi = 2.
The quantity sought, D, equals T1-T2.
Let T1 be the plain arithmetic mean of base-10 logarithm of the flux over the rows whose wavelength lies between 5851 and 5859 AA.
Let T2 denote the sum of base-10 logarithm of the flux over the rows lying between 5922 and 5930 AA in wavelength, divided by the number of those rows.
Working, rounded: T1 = 0.226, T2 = 0.23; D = 0.00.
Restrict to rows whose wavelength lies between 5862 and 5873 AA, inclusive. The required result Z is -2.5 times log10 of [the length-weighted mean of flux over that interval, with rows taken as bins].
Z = -0.64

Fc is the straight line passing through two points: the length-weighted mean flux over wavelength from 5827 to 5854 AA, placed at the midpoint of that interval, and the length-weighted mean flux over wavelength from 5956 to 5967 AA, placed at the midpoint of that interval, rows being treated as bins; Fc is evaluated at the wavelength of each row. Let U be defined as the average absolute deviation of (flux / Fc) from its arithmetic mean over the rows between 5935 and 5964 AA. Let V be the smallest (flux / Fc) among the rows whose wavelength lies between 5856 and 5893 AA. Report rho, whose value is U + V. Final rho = -0.1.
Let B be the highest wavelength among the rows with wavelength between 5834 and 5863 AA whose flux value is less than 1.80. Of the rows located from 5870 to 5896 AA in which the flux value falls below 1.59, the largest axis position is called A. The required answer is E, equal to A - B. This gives 32.5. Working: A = 5895.03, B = 5862.54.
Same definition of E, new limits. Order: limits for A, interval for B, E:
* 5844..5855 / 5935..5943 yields -91.0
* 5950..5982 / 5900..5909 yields 72.5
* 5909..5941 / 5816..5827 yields 108.2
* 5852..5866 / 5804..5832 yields 33.7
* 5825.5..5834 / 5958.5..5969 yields -135.9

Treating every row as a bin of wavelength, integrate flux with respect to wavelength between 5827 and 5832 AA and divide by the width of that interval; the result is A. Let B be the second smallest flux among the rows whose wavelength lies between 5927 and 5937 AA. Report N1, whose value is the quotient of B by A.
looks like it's 0.94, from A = 1.72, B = 1.624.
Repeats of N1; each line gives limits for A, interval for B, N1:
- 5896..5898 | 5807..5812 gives 1.18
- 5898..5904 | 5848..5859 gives 1.06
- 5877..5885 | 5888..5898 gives 0.74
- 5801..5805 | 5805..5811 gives 1.04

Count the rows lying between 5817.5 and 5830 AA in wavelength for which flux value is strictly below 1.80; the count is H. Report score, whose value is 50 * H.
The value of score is 50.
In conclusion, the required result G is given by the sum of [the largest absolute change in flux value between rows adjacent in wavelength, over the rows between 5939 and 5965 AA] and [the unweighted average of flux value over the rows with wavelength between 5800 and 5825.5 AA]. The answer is 5.0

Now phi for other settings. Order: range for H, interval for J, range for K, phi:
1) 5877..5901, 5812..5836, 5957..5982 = 6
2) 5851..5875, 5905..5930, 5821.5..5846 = 3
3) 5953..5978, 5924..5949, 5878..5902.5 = 6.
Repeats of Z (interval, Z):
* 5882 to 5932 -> -0.51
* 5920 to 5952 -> -0.60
